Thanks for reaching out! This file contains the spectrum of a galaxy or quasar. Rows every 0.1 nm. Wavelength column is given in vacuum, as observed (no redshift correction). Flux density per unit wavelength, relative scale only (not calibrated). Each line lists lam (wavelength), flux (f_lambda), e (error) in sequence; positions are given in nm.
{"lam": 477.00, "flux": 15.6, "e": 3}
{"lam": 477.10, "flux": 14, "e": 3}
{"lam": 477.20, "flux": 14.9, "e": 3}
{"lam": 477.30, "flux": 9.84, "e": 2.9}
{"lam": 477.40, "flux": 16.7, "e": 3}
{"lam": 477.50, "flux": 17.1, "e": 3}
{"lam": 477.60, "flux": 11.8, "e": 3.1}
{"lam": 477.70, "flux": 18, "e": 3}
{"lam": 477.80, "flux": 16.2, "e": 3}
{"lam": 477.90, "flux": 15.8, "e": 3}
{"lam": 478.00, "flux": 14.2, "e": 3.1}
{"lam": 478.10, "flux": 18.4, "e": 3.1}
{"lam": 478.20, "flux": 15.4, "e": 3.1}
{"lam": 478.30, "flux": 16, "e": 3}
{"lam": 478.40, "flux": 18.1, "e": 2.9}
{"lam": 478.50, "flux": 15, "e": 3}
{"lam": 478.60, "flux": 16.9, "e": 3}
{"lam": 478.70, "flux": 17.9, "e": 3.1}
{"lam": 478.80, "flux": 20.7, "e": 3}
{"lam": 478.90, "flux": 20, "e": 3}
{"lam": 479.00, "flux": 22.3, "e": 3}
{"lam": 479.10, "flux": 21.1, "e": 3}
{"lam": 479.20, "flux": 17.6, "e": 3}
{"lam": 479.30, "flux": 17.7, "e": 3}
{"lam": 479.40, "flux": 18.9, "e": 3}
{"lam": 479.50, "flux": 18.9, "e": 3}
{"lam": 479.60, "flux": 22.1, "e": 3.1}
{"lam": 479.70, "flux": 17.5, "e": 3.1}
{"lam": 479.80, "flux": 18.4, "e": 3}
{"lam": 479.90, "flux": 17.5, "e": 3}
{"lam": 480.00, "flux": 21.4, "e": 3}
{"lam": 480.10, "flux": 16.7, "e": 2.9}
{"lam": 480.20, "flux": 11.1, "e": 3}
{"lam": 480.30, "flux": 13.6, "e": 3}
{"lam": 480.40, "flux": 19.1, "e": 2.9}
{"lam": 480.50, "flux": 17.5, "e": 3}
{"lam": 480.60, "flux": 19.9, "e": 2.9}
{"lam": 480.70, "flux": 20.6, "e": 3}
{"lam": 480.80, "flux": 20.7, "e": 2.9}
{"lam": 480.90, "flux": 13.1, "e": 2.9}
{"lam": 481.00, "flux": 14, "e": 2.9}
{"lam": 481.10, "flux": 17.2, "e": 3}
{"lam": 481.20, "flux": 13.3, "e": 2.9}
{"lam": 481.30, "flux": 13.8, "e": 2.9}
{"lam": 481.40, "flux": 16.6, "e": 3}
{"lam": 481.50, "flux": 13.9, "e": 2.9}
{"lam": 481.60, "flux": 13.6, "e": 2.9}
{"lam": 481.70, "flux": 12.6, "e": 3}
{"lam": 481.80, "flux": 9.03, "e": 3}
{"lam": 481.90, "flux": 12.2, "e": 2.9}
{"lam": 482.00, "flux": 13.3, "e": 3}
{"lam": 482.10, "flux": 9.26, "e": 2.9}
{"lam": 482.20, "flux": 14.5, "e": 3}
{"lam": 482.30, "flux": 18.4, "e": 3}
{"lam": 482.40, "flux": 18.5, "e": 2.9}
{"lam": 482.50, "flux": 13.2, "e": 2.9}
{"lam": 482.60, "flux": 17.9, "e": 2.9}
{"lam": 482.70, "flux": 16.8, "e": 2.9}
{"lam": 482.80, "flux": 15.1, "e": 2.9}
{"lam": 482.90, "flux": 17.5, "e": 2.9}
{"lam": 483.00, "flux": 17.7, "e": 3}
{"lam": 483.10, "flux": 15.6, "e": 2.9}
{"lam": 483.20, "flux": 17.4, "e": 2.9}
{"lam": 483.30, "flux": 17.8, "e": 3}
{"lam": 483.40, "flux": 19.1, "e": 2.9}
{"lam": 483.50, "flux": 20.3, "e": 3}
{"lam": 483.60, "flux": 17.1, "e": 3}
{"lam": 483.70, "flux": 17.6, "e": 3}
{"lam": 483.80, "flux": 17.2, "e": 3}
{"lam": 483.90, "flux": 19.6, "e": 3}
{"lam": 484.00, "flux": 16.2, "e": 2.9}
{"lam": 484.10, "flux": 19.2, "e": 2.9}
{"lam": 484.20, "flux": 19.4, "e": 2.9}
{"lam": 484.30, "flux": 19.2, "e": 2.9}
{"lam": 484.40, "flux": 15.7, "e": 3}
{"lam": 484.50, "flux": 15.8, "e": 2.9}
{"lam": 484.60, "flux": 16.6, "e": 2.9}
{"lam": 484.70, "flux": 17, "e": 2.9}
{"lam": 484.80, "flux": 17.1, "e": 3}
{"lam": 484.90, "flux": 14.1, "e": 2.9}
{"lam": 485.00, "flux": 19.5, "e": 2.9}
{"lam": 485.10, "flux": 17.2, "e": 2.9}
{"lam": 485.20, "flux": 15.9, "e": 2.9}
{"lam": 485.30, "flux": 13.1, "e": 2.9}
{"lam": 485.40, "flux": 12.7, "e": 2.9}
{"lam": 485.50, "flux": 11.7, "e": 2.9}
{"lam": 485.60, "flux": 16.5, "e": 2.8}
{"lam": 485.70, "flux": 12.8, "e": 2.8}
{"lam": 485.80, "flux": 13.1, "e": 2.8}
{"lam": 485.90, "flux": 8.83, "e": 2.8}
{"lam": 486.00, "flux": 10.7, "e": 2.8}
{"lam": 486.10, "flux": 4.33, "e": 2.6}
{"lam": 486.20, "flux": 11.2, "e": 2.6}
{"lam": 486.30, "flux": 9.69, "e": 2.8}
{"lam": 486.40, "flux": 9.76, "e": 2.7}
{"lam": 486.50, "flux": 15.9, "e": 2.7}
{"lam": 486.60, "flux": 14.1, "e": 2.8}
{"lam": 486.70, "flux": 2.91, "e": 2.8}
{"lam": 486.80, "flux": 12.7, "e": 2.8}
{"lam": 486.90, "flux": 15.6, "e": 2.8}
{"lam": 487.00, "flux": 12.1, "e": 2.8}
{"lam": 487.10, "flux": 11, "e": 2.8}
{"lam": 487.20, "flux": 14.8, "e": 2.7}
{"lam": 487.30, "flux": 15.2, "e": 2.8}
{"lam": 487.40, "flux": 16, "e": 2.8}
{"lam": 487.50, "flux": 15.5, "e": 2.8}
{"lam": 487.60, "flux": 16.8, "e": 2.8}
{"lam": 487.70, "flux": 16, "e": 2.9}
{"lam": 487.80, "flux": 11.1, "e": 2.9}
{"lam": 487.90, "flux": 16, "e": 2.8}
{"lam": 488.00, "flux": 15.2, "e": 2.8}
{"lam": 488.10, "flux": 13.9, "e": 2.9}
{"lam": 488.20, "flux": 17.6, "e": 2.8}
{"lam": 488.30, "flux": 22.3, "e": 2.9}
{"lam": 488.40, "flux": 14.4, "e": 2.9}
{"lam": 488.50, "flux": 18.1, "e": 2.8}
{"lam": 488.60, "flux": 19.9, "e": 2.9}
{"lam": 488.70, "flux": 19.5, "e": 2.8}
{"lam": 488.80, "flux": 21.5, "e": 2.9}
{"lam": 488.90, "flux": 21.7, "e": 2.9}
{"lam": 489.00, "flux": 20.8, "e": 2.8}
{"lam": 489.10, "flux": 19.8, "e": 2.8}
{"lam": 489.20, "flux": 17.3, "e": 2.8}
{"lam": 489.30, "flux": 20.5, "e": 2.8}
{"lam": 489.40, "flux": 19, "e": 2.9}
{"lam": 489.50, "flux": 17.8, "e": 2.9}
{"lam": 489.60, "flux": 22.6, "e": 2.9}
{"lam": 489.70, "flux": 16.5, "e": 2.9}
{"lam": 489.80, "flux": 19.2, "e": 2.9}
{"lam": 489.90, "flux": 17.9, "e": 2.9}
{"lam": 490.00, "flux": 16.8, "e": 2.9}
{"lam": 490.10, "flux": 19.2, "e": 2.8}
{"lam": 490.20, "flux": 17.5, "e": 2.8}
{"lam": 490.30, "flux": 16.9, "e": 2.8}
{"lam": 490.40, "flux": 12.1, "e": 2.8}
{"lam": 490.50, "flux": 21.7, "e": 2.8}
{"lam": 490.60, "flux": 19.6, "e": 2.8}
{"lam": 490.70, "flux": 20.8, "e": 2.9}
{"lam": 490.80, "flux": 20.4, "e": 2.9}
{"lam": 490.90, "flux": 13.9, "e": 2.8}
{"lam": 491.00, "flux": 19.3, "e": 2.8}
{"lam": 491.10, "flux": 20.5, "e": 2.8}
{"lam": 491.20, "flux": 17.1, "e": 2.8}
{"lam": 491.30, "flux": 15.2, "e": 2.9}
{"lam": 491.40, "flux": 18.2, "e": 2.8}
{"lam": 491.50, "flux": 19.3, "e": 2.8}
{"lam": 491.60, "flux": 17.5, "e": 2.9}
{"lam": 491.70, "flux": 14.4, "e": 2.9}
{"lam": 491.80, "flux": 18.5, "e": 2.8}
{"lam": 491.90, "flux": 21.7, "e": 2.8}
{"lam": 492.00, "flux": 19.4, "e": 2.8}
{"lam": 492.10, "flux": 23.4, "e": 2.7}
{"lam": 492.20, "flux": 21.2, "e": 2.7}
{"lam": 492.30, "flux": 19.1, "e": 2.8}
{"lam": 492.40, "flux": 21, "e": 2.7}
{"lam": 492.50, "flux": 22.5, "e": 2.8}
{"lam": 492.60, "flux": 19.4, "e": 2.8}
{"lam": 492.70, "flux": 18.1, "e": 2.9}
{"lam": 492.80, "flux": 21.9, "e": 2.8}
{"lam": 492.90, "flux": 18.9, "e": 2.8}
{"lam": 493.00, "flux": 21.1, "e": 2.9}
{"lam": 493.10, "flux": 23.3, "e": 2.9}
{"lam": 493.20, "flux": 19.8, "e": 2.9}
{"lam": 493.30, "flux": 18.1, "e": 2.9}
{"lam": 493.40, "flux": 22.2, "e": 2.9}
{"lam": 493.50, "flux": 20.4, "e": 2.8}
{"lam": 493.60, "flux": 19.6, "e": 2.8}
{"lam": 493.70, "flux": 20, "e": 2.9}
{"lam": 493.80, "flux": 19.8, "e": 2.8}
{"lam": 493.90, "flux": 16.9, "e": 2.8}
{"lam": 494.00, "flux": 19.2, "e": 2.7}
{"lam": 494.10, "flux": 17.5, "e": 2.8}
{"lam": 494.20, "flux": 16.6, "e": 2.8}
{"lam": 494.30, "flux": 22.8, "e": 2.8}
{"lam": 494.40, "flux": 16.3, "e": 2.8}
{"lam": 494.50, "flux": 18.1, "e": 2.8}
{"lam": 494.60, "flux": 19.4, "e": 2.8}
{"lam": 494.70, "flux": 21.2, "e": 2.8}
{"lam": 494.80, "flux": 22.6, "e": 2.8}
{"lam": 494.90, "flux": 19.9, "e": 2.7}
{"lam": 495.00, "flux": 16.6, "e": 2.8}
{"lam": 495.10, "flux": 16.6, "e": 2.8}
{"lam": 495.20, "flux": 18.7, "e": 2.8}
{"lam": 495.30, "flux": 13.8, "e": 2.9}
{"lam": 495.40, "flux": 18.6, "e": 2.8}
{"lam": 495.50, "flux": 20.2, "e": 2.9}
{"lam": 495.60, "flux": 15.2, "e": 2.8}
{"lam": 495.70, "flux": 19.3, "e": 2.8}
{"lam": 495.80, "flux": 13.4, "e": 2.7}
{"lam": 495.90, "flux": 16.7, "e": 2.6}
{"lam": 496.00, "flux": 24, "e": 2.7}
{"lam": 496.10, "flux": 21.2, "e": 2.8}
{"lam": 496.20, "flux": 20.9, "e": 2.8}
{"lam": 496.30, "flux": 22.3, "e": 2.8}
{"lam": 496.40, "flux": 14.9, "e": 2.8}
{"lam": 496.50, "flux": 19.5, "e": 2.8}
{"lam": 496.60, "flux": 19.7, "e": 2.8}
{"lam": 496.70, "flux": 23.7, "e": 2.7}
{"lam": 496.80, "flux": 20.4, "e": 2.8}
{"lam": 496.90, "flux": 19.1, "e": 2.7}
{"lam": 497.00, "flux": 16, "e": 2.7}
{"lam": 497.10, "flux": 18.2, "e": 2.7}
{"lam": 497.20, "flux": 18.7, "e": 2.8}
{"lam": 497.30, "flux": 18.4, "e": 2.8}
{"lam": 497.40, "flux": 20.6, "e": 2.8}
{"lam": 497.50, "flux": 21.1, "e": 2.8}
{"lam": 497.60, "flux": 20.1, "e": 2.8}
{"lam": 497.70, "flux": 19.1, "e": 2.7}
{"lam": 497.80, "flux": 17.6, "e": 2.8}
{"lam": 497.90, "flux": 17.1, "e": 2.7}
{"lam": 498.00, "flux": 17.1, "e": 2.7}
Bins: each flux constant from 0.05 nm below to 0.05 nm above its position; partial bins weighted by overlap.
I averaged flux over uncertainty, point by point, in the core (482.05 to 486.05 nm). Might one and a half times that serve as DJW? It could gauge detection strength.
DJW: 8.3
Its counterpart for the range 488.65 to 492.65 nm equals 10.1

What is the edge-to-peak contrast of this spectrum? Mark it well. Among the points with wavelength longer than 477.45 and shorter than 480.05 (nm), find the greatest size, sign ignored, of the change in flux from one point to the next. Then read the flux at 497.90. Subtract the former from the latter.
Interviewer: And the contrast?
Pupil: 11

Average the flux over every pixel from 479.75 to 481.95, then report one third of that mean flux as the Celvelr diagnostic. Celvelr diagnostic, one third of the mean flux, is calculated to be 5.2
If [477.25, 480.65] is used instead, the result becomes 5.8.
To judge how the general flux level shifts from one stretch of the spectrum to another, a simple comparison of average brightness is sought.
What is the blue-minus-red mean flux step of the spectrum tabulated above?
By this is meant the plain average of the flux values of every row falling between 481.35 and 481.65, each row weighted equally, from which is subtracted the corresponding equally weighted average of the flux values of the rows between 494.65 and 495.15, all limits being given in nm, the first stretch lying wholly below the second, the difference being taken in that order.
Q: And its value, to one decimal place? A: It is -4.7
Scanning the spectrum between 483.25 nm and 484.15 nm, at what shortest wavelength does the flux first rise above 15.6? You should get 483.30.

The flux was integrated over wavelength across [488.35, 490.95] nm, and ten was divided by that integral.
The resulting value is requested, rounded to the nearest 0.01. 0.21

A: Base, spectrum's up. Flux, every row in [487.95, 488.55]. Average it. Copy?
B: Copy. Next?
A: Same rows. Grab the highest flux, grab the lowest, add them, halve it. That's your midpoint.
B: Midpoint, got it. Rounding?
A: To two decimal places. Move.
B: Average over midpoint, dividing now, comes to 0.93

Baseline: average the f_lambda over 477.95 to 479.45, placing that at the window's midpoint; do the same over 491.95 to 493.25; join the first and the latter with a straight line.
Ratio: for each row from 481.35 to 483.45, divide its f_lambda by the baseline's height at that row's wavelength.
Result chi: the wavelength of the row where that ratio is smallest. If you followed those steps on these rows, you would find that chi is 481.80 nm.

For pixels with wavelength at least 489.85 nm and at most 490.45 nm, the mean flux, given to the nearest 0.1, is 16.7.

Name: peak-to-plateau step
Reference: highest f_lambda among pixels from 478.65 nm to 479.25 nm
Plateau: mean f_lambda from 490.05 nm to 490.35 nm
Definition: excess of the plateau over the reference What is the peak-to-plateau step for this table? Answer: -4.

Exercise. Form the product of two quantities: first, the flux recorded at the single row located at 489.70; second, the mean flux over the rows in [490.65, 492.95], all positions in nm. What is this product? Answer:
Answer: 317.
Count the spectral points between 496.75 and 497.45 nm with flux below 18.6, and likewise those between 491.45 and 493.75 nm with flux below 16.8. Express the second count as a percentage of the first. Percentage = 33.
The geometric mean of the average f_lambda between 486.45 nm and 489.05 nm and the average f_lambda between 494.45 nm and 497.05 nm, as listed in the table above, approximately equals 17.3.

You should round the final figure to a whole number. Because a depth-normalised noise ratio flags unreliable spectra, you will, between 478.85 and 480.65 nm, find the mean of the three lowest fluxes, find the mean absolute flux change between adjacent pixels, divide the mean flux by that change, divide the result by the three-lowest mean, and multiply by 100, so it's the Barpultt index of 51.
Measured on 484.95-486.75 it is 68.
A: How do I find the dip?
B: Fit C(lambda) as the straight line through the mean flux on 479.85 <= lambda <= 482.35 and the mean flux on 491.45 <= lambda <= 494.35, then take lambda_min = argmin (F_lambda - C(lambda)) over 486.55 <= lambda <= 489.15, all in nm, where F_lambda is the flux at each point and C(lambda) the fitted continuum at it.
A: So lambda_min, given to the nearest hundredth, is 486.70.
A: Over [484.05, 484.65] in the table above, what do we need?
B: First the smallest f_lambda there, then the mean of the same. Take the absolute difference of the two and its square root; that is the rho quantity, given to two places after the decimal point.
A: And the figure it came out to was 1.40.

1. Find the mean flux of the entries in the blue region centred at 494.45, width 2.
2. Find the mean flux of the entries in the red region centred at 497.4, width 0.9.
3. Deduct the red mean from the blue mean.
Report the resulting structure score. 0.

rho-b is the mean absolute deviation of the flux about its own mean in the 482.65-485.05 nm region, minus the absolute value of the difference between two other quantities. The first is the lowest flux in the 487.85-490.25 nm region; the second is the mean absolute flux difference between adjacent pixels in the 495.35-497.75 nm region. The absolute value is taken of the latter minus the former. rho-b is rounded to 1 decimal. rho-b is -9.9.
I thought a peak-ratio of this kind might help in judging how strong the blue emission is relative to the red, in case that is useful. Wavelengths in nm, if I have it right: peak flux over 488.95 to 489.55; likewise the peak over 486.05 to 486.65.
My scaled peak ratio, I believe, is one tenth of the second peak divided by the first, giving 0.076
